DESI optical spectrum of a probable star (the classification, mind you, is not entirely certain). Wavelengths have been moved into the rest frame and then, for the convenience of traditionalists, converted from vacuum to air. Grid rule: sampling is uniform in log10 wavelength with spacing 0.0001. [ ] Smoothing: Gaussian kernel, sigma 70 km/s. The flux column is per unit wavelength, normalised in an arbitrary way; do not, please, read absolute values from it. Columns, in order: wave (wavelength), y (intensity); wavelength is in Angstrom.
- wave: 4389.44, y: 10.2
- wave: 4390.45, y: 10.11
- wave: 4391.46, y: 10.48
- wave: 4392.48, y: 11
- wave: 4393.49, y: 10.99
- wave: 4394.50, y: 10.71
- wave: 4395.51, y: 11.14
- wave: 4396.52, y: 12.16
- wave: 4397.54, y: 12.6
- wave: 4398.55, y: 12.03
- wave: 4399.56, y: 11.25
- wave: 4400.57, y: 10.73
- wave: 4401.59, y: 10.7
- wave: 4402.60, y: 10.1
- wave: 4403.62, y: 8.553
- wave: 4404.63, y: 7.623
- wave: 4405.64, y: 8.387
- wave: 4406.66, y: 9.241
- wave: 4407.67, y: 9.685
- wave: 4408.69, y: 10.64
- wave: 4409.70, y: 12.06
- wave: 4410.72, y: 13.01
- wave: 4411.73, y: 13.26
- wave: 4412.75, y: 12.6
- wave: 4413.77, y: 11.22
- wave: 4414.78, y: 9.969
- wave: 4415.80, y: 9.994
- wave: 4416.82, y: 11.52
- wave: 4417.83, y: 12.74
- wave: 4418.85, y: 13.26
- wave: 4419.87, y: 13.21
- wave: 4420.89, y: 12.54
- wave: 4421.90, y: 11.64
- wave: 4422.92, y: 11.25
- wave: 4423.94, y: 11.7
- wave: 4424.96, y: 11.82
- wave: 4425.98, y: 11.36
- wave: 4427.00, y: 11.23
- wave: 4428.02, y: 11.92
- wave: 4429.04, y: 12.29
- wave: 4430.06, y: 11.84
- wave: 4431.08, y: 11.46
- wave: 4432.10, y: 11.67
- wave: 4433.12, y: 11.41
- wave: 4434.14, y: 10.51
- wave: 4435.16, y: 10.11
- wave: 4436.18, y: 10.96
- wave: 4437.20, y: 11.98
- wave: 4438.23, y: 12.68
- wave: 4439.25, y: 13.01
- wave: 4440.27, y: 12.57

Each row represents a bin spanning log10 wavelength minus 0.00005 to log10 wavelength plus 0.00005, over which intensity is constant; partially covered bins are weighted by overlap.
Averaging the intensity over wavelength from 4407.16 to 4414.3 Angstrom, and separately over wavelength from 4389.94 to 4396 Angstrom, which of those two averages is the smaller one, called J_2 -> 10.7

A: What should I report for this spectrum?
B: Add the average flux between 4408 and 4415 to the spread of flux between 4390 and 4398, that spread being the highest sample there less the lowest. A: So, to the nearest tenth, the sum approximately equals 14.3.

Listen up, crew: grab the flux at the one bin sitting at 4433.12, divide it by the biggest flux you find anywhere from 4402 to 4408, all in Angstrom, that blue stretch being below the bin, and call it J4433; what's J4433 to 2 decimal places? 1.13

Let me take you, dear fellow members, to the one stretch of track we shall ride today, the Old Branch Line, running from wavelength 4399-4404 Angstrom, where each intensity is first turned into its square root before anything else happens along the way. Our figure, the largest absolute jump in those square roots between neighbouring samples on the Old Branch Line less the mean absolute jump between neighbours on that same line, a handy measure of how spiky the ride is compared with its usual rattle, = 0.15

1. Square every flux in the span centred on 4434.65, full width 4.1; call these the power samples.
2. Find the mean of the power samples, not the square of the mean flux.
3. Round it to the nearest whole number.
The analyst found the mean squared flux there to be 116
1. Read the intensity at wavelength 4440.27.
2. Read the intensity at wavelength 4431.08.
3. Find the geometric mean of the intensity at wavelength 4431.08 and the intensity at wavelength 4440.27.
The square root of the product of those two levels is 12.0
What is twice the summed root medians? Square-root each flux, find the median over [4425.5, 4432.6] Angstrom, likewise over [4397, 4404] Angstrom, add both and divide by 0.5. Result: 13.4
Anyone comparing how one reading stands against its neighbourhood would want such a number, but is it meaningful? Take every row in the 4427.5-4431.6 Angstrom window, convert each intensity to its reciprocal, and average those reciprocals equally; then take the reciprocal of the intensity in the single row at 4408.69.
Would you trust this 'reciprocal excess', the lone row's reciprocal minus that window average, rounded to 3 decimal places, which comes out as 0.010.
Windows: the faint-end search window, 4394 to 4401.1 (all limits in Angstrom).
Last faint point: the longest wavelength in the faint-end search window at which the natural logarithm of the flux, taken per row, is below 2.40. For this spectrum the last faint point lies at 4400.57 Angstrom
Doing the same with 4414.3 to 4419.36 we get 4415.80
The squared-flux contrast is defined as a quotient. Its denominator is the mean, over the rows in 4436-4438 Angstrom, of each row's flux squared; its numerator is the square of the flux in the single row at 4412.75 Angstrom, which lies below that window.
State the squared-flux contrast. 1.2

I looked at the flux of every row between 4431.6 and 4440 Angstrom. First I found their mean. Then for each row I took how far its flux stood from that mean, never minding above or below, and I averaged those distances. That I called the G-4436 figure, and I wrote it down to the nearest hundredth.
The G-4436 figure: 0.79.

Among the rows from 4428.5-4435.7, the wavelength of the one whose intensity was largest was 4429.04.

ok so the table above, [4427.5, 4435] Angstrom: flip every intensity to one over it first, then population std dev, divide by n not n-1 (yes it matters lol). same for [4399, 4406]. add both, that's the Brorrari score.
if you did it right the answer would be 0.0191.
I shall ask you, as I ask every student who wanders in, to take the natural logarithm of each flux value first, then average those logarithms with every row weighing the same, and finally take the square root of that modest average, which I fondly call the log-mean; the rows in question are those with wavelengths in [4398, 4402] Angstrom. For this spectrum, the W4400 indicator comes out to 1.55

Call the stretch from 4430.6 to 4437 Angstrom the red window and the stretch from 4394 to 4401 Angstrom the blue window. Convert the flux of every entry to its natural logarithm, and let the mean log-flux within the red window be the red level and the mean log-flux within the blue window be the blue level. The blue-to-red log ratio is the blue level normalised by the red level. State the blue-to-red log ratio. 1.02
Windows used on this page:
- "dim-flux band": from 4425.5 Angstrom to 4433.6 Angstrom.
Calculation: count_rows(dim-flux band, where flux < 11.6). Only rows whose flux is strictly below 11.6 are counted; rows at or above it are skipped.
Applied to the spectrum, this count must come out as 4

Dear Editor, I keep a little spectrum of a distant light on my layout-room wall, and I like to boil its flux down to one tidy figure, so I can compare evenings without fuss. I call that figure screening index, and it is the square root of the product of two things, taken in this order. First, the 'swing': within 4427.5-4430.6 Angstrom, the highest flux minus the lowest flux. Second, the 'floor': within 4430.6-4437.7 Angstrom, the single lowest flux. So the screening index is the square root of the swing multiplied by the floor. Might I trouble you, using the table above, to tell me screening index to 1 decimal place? 2.1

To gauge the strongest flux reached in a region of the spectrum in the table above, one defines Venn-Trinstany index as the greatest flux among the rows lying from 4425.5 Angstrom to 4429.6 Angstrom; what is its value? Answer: 12.29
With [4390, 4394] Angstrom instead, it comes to 11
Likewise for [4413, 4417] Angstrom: 11.52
